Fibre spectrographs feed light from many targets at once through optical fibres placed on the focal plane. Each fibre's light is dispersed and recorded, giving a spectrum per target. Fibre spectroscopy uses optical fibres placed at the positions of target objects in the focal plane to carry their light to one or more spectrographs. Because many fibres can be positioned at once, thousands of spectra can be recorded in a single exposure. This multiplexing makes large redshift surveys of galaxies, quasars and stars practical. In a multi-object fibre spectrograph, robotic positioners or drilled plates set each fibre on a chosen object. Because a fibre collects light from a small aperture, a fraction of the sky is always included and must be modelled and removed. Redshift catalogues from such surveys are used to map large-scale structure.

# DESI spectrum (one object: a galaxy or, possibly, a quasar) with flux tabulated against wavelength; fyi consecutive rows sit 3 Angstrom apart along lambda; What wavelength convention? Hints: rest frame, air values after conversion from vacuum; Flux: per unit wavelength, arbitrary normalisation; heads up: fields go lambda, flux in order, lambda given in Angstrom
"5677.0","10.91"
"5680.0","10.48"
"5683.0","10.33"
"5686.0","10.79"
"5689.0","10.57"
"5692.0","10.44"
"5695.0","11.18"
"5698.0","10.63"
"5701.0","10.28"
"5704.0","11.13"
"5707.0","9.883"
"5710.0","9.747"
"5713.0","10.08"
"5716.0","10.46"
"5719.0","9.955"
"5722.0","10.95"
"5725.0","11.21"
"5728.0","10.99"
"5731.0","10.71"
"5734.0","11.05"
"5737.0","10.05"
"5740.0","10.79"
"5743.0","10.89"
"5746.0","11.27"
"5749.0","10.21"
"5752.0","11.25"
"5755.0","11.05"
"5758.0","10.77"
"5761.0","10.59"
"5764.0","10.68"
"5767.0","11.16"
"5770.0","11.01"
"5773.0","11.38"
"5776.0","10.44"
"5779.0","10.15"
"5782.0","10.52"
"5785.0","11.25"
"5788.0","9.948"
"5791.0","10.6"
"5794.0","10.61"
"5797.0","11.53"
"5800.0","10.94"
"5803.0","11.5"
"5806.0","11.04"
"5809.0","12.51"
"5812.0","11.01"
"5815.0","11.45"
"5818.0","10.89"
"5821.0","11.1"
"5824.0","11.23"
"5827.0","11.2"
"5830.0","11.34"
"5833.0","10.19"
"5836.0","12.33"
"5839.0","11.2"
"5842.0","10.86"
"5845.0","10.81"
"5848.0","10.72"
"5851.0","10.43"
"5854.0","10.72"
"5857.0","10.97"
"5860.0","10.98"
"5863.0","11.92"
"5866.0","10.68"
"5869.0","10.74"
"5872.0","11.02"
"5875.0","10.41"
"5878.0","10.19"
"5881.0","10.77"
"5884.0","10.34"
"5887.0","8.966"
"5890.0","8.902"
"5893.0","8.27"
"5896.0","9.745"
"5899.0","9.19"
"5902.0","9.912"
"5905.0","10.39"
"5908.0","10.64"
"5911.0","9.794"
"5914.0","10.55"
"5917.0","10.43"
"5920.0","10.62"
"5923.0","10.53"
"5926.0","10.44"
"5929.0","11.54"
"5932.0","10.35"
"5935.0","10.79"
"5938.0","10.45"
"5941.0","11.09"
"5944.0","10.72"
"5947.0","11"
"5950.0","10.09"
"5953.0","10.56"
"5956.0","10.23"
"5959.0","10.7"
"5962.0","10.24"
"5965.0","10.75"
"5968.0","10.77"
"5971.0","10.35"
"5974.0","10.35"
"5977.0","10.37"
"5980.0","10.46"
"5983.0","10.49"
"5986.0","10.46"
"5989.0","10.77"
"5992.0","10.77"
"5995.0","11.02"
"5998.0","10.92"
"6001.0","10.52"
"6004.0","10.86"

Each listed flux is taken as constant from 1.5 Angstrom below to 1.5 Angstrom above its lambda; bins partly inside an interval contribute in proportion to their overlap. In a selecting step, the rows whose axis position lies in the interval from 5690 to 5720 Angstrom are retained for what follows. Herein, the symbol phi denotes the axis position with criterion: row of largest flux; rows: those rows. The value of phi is 5695.0 Angstrom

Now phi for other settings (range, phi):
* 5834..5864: 5836.0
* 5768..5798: 5797.0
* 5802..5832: 5809.0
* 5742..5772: 5746.0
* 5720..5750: 5746.0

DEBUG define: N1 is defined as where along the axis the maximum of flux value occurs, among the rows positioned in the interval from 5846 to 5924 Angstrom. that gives 5863.0 Angstrom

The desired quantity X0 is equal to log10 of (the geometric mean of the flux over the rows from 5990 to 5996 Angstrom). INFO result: 1.04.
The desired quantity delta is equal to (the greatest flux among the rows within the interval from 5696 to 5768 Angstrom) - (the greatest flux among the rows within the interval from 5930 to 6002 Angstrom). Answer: 0.2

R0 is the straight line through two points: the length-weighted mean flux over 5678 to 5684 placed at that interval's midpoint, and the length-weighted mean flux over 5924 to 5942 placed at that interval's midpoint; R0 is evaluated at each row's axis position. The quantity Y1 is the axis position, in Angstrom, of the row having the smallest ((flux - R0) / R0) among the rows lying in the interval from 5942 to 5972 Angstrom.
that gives 5950.0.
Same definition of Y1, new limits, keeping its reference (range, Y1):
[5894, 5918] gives 5899.0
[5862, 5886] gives 5878.0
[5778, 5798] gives 5788.0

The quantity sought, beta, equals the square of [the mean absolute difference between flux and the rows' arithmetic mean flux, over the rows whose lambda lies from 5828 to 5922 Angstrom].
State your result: 0.35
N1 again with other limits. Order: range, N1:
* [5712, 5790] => 5773.0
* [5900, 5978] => 5929.0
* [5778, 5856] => 5809.0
